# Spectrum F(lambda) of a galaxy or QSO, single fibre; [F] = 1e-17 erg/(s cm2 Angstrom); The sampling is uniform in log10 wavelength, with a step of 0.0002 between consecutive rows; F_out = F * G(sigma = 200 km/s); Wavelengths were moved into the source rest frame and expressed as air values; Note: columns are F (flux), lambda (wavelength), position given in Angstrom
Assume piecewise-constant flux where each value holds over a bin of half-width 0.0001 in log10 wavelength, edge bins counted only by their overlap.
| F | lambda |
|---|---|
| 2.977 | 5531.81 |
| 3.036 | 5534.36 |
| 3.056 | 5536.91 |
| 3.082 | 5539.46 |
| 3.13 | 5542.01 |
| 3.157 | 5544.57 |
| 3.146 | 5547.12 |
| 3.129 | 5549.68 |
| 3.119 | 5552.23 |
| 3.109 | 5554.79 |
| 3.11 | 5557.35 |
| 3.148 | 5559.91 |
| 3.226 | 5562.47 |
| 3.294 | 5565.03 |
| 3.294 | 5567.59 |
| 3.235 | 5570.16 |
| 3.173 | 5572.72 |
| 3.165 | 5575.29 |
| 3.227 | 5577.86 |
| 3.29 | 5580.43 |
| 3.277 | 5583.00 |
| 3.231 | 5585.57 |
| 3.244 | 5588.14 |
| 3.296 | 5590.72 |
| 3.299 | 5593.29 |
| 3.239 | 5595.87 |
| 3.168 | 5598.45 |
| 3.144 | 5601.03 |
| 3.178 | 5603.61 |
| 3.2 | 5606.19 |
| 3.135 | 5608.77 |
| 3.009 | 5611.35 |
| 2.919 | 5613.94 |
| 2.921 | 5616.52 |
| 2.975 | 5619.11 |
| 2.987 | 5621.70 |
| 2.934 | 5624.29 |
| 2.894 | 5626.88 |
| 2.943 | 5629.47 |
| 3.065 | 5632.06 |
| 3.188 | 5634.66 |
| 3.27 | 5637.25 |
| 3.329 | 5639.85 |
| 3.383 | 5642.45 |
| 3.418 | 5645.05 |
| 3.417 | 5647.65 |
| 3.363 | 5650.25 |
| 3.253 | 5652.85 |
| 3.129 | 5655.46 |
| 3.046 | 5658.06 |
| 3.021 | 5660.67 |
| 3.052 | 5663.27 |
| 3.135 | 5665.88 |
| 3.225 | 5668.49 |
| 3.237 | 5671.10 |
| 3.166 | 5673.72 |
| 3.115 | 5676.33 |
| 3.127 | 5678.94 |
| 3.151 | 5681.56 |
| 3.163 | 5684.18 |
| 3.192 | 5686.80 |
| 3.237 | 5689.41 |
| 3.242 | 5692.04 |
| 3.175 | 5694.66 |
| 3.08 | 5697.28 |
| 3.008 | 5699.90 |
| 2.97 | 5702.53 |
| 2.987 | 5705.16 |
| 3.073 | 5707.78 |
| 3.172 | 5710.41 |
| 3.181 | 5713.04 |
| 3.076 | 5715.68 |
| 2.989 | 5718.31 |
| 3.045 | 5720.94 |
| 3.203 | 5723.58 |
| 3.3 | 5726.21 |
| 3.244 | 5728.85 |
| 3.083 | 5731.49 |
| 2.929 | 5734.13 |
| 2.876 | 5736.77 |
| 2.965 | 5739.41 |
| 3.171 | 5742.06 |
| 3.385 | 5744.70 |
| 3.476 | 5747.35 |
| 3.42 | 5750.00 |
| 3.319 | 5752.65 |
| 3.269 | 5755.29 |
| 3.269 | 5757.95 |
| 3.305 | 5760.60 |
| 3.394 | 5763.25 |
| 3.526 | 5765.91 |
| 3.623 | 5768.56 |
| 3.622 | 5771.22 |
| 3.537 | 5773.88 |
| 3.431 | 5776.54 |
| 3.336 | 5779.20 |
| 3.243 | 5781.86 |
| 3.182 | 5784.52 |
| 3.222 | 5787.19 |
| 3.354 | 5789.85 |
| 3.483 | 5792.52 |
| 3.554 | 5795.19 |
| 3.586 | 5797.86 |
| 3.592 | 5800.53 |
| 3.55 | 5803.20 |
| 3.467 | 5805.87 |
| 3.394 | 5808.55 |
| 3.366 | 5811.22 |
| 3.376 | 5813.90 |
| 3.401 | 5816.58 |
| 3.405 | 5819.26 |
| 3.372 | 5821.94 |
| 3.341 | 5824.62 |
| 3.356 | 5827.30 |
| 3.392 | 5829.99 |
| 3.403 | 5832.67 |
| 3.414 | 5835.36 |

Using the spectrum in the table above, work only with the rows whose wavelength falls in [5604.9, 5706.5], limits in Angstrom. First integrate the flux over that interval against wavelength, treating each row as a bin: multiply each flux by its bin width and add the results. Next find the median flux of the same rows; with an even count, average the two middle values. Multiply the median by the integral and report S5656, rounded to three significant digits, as 997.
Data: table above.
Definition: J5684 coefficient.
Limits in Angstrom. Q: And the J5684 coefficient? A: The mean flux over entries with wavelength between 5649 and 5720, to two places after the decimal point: 3.13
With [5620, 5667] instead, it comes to 3.16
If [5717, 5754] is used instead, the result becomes 3.17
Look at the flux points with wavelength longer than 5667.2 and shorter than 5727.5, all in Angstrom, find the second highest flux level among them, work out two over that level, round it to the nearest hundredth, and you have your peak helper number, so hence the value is 0.62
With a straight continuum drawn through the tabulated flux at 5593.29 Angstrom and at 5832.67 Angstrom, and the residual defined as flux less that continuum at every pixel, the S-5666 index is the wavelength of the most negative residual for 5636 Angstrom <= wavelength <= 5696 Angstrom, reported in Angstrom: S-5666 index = 5660.67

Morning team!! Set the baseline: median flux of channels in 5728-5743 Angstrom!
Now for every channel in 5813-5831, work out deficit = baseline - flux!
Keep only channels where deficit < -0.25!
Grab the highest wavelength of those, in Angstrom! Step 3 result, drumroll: 5829.99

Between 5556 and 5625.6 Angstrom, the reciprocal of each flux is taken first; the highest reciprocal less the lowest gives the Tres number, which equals 0.0395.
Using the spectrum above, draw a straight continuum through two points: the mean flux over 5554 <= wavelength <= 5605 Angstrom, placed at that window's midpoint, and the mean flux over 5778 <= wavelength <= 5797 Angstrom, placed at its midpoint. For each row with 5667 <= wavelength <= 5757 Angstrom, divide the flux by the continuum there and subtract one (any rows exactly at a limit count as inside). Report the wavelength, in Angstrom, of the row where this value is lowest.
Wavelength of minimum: 5736.77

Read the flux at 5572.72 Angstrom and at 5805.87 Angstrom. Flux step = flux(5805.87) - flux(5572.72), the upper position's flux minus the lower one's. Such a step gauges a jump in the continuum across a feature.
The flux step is 0.3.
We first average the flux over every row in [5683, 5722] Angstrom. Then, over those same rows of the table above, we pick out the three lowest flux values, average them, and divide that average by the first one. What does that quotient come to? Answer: 0.960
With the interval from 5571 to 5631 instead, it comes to 0.932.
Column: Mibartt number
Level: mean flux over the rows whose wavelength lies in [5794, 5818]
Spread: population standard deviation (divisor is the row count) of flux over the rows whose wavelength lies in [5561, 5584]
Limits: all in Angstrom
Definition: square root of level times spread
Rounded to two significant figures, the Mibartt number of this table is 0.41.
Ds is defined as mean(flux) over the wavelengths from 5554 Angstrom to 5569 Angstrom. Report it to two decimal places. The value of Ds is 3.20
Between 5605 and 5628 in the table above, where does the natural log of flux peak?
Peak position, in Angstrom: 5606.19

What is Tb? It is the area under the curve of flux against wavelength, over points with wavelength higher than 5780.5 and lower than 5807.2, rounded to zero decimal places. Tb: 91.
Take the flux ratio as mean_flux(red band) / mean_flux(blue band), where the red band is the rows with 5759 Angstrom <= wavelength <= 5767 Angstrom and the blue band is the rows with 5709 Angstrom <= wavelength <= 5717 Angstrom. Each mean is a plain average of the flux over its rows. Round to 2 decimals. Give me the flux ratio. 1.08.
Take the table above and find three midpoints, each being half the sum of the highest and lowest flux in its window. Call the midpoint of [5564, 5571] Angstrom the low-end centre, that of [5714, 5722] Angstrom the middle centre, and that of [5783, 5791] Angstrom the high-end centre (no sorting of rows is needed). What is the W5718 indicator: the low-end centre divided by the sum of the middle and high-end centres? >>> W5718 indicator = 0.518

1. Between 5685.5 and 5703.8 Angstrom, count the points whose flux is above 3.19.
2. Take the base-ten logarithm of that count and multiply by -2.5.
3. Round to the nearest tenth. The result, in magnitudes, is -1.2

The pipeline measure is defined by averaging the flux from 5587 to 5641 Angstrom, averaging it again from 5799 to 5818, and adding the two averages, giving 6.56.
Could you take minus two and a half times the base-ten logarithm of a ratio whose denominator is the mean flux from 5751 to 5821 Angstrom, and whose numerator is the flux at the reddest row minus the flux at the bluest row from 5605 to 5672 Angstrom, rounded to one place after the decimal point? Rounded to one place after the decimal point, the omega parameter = 4.9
